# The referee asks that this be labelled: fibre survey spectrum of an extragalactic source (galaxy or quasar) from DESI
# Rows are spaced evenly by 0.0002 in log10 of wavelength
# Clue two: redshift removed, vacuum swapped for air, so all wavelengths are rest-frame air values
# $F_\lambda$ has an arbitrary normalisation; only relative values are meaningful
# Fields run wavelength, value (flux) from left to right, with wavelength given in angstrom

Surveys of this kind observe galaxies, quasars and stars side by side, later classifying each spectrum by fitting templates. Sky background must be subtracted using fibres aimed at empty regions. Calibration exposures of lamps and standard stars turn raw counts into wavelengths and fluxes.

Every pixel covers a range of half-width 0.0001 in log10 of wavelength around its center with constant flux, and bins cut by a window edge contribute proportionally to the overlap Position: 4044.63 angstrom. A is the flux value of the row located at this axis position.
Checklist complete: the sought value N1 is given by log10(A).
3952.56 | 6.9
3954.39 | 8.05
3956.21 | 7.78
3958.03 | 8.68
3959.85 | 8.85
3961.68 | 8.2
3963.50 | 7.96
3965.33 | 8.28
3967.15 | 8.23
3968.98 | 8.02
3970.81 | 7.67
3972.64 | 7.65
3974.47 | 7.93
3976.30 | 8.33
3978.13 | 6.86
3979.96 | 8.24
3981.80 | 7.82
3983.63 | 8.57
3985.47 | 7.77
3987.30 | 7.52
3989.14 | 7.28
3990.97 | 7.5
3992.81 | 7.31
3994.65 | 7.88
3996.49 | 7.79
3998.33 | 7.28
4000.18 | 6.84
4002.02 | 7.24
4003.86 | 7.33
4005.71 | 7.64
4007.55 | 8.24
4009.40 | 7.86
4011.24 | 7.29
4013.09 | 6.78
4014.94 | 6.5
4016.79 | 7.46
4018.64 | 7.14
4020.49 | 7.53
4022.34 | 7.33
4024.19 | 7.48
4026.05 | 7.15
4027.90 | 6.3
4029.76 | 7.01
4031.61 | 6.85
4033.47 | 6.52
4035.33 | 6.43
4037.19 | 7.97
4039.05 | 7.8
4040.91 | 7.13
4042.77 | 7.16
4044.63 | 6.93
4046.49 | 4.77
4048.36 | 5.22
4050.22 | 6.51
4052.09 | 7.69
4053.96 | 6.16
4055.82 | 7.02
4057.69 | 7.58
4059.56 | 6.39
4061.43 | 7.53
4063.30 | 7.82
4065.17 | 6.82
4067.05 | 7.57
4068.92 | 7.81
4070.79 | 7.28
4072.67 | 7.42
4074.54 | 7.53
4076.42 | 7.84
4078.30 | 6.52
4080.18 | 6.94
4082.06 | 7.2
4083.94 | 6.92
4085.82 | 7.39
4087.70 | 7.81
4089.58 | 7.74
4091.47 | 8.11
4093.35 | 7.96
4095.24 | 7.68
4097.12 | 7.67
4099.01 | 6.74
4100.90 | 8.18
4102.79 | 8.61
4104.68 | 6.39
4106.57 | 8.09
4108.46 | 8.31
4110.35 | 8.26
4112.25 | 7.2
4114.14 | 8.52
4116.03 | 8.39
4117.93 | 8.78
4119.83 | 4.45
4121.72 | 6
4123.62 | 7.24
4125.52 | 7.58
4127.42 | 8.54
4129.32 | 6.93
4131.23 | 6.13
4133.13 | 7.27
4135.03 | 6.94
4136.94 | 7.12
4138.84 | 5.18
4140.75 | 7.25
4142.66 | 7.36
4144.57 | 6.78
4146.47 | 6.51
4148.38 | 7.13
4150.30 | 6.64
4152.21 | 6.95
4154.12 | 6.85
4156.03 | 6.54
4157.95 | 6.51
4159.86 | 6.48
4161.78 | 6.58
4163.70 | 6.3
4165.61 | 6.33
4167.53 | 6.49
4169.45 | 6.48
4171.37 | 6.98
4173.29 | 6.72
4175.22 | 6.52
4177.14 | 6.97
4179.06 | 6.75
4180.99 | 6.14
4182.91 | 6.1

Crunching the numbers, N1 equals 0.841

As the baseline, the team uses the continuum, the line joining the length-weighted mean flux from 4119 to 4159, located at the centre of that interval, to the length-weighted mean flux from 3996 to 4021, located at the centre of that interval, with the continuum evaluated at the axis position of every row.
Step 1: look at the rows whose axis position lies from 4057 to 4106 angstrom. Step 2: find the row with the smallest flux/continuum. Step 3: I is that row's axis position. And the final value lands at 4059.56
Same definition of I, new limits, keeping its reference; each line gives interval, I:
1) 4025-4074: 4046.49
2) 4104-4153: 4119.83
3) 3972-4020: 4014.94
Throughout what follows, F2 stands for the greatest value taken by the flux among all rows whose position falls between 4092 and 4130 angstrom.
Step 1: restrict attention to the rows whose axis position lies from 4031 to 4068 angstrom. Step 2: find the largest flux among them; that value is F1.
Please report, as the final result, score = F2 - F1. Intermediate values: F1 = 7.97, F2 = 8.78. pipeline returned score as 0.8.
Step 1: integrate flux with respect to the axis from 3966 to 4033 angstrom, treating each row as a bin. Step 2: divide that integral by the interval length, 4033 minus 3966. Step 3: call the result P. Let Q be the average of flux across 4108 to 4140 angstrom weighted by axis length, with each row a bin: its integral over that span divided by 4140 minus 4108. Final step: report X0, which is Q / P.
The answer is 0.96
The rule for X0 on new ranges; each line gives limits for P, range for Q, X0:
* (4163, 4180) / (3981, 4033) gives 1.11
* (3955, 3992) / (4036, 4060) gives 0.85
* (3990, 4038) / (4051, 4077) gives 1.01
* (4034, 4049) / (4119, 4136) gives 1.02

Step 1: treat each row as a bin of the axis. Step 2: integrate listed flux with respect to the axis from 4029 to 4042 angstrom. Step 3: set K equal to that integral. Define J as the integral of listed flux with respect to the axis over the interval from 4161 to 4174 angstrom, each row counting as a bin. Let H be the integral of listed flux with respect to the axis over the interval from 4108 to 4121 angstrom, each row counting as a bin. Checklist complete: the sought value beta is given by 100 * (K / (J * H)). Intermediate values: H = 99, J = 85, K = 92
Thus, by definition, 1.09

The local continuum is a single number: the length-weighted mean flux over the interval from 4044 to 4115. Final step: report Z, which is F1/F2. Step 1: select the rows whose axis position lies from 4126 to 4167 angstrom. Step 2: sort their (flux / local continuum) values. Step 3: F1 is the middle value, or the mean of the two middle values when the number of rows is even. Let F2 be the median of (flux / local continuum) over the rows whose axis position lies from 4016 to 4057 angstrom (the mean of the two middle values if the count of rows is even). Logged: 0.96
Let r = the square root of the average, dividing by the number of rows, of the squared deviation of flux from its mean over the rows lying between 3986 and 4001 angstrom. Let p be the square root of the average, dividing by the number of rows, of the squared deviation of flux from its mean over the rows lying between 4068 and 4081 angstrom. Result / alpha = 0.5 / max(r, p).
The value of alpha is 1.1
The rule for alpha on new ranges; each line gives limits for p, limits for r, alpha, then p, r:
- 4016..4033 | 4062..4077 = 1.4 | 0.4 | 0.32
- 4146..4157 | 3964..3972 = 2.1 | 0.2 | 0.24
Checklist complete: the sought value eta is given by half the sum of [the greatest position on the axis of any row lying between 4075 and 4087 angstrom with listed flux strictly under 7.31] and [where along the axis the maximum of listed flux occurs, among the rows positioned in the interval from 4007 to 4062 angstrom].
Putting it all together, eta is 4045.7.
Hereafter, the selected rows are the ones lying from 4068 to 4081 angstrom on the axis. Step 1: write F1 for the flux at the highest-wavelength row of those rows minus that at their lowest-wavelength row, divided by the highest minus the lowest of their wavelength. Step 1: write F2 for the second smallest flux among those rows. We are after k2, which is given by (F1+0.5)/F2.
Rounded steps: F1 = -0.077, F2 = 6.94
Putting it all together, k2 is 0.061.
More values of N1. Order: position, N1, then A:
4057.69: 0.880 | 7.58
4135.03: 0.841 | 6.94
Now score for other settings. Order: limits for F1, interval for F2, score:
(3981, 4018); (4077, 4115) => 0.0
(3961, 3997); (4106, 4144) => 0.2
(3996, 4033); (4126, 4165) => 0.3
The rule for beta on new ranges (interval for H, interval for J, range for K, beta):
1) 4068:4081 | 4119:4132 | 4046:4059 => 1.01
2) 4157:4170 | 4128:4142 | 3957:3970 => 1.36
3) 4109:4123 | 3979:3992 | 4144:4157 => 0.84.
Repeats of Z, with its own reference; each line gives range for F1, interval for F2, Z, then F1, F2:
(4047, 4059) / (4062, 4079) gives 0.90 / 0.92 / 1.03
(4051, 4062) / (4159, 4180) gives 1.12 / 0.99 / 0.89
